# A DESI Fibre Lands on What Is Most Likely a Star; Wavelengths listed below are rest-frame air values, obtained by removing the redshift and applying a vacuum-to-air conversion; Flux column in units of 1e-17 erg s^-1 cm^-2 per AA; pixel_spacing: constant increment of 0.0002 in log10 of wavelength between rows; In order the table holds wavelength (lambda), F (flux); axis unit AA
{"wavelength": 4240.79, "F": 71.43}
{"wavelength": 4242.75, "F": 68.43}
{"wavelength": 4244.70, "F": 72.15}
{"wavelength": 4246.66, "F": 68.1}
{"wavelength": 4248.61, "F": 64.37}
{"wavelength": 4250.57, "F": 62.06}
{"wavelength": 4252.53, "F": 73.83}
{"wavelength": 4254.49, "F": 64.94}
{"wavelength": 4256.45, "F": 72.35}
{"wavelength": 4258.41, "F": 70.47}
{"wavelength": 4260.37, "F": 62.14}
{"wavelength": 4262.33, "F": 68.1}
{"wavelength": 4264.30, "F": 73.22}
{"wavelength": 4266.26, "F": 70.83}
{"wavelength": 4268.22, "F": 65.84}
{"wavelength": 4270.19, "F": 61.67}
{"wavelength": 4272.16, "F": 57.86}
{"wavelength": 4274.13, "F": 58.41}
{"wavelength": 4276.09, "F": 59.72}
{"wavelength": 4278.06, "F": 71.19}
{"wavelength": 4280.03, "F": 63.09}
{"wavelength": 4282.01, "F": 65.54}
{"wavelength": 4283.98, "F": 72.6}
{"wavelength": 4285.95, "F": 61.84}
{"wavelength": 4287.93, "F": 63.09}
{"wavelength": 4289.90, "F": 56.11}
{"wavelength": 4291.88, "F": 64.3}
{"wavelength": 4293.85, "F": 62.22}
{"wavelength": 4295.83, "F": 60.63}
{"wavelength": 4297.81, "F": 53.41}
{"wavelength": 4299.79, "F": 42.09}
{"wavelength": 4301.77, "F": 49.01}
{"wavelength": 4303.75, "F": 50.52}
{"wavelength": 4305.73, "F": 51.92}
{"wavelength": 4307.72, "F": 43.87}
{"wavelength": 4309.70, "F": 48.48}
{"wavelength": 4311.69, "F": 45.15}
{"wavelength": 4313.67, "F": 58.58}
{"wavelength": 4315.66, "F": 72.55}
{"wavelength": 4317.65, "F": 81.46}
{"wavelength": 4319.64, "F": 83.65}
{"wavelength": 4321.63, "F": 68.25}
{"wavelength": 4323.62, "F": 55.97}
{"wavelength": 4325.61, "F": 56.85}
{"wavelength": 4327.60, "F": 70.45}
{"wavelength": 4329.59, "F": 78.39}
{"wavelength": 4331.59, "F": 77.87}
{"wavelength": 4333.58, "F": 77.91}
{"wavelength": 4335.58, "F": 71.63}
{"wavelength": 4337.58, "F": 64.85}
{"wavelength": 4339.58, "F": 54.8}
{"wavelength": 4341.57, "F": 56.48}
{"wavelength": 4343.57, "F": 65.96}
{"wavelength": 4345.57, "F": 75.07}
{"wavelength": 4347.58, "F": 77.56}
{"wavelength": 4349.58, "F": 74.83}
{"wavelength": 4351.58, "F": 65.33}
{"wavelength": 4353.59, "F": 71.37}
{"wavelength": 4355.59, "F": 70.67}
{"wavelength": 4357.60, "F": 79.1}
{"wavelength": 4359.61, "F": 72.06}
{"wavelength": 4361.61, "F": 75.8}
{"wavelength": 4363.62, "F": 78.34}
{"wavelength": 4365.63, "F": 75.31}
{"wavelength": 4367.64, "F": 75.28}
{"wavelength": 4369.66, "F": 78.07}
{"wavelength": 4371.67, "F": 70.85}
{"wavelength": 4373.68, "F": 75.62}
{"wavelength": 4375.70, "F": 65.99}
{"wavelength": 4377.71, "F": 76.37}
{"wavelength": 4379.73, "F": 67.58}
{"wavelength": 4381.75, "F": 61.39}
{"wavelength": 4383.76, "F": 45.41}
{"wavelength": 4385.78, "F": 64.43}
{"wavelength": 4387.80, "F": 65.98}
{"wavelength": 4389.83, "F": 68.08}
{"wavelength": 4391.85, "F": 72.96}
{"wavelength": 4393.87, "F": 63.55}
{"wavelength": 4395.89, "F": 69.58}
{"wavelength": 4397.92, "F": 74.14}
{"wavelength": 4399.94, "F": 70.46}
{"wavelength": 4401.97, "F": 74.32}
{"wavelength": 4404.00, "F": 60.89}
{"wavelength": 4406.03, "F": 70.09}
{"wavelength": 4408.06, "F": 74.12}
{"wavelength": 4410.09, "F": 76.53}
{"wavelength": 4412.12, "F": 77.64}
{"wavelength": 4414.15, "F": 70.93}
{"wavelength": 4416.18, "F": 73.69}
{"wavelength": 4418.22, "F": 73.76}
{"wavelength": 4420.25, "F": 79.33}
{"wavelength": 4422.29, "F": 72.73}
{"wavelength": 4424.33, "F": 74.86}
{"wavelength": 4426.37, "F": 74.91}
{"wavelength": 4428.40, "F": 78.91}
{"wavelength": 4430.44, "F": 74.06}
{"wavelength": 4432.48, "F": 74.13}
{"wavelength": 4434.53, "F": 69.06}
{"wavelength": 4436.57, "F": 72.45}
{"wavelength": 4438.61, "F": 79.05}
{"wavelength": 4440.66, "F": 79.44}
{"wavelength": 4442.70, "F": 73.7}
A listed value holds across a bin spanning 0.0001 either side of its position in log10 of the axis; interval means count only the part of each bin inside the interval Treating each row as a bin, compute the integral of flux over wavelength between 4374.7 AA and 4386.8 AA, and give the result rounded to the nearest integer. 769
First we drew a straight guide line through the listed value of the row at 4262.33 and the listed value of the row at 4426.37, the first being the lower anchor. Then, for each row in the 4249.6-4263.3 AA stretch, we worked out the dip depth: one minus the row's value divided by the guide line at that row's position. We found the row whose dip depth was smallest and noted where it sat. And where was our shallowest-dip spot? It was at 4252.53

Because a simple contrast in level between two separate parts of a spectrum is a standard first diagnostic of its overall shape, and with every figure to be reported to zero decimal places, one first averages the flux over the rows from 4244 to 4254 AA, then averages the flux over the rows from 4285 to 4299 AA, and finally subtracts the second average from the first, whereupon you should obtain 8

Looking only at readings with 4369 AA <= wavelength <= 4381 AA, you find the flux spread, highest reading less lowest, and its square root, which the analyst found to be 3.48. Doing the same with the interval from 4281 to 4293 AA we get 4.06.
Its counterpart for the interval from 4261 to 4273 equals 3.92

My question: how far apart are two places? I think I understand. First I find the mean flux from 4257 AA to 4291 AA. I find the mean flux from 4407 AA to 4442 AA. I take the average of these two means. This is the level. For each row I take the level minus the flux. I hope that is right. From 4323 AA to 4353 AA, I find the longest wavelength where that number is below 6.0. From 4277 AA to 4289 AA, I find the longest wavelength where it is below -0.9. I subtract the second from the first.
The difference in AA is 67.6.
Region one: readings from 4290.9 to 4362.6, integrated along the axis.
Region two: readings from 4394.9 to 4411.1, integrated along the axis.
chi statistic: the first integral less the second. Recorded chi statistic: 3487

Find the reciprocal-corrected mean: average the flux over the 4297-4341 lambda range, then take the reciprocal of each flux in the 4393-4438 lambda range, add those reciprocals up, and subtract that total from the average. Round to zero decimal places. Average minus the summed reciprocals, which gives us 61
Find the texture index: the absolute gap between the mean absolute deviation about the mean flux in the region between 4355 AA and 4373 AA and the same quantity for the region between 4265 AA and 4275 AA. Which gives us 1.8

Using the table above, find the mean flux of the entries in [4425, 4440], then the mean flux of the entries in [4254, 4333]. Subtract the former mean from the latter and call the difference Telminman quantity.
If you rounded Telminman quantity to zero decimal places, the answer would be -12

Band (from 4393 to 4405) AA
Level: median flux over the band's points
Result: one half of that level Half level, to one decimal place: 35.0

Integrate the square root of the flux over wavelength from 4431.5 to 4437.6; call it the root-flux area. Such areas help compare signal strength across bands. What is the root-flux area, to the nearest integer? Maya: 52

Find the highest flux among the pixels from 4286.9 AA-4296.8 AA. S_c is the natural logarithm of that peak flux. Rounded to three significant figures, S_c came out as 4.16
